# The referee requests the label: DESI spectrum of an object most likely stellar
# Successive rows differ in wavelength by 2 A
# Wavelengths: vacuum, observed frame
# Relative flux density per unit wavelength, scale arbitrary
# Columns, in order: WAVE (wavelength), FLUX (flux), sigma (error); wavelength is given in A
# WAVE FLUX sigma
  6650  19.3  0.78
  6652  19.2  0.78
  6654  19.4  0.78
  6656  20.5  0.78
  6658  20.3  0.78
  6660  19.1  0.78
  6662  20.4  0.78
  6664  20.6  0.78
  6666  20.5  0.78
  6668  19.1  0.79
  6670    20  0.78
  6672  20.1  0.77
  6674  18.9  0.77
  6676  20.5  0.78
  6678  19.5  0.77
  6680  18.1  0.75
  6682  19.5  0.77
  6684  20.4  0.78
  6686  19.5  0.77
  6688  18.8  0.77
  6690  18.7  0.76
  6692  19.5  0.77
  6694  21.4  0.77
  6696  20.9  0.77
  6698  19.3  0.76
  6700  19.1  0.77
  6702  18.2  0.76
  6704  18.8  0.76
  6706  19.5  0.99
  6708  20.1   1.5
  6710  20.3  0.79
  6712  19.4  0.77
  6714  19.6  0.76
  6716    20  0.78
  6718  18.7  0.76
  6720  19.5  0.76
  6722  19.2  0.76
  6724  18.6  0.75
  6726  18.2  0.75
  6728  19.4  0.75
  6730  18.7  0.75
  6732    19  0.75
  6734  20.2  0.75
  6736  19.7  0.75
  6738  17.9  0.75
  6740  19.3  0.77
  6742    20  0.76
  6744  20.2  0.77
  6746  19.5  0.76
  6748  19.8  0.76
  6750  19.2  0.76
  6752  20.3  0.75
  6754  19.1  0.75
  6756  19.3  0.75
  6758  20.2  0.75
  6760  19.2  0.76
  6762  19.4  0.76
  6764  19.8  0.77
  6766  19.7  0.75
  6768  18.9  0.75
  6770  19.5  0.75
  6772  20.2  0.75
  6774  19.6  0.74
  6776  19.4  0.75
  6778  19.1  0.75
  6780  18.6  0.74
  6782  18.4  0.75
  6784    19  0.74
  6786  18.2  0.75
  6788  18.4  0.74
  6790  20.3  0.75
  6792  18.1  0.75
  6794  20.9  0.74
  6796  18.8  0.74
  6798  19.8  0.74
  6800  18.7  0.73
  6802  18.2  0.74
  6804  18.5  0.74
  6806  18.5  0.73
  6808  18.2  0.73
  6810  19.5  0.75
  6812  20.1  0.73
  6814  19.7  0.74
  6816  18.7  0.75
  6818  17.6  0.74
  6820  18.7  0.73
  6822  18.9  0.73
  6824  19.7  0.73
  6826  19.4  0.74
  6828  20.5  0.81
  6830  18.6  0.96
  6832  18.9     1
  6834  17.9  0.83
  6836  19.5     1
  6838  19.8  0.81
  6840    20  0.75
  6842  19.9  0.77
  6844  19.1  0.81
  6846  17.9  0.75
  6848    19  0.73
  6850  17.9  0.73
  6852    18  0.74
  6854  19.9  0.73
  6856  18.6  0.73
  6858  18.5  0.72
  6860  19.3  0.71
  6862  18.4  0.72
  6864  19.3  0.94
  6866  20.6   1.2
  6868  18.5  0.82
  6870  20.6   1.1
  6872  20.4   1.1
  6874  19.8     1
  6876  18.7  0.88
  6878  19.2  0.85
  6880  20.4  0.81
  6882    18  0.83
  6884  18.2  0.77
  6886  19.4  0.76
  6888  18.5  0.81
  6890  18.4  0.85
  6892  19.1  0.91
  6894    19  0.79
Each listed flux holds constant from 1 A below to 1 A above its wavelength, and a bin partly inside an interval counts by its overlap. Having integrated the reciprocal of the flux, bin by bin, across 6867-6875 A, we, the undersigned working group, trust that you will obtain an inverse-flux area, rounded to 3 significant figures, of 0.404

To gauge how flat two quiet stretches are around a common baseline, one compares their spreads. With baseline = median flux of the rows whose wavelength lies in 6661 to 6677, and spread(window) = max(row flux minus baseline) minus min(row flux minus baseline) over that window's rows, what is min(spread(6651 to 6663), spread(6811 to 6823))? 1.40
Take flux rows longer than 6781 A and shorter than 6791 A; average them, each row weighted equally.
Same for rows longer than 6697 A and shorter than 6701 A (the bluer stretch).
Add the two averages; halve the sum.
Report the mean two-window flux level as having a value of 19.0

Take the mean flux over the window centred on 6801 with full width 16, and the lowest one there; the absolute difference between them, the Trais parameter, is 0.75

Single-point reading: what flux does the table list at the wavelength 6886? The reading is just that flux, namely 19.4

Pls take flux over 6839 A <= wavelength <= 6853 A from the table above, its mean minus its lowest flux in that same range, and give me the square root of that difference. 0.96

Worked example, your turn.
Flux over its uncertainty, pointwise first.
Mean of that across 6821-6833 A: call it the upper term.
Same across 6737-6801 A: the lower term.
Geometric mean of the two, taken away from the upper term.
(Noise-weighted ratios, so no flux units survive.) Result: -1.0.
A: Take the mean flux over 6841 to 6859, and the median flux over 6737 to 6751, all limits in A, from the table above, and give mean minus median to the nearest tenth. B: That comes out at -0.7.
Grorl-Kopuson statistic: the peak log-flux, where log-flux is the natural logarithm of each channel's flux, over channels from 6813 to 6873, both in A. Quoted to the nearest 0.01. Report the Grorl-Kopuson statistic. 3.03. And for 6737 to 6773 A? 3.01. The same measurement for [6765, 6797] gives 3.04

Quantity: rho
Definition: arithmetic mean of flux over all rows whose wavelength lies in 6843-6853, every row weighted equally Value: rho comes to 18.4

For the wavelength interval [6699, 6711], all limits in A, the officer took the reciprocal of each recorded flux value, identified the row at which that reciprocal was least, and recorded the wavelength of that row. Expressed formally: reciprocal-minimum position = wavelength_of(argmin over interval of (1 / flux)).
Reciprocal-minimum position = 6710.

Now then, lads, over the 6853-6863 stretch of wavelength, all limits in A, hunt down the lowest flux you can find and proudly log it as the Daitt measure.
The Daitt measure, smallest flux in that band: 18.4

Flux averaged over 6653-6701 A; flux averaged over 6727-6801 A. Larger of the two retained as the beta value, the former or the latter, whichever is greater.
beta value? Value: 19.8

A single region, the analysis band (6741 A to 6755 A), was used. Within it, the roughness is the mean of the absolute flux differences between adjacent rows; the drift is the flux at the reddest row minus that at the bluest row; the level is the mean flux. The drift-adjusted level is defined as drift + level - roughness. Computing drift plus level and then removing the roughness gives 18.1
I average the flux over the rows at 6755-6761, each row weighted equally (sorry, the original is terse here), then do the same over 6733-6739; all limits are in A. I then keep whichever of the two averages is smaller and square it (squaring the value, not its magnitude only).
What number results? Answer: 371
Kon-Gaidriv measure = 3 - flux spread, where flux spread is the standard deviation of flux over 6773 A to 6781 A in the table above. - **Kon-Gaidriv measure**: 2.6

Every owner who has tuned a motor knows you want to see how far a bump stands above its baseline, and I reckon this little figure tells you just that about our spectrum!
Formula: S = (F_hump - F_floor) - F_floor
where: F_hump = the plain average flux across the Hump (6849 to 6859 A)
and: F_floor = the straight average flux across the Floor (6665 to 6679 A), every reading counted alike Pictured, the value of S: -21.0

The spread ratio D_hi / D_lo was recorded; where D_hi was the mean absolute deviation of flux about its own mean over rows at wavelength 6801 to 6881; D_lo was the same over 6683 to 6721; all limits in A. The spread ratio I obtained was 1.18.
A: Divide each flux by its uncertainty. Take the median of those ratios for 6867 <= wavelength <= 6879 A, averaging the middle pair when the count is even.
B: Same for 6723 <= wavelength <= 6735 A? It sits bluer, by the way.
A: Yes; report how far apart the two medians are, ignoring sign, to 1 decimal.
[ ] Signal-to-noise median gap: 4.6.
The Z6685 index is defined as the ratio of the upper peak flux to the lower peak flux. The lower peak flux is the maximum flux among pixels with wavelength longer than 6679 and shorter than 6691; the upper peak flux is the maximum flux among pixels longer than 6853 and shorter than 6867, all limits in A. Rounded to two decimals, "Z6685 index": 1.01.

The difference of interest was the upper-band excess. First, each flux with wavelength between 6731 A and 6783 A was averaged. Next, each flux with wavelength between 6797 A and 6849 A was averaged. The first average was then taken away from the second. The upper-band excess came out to -0.39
